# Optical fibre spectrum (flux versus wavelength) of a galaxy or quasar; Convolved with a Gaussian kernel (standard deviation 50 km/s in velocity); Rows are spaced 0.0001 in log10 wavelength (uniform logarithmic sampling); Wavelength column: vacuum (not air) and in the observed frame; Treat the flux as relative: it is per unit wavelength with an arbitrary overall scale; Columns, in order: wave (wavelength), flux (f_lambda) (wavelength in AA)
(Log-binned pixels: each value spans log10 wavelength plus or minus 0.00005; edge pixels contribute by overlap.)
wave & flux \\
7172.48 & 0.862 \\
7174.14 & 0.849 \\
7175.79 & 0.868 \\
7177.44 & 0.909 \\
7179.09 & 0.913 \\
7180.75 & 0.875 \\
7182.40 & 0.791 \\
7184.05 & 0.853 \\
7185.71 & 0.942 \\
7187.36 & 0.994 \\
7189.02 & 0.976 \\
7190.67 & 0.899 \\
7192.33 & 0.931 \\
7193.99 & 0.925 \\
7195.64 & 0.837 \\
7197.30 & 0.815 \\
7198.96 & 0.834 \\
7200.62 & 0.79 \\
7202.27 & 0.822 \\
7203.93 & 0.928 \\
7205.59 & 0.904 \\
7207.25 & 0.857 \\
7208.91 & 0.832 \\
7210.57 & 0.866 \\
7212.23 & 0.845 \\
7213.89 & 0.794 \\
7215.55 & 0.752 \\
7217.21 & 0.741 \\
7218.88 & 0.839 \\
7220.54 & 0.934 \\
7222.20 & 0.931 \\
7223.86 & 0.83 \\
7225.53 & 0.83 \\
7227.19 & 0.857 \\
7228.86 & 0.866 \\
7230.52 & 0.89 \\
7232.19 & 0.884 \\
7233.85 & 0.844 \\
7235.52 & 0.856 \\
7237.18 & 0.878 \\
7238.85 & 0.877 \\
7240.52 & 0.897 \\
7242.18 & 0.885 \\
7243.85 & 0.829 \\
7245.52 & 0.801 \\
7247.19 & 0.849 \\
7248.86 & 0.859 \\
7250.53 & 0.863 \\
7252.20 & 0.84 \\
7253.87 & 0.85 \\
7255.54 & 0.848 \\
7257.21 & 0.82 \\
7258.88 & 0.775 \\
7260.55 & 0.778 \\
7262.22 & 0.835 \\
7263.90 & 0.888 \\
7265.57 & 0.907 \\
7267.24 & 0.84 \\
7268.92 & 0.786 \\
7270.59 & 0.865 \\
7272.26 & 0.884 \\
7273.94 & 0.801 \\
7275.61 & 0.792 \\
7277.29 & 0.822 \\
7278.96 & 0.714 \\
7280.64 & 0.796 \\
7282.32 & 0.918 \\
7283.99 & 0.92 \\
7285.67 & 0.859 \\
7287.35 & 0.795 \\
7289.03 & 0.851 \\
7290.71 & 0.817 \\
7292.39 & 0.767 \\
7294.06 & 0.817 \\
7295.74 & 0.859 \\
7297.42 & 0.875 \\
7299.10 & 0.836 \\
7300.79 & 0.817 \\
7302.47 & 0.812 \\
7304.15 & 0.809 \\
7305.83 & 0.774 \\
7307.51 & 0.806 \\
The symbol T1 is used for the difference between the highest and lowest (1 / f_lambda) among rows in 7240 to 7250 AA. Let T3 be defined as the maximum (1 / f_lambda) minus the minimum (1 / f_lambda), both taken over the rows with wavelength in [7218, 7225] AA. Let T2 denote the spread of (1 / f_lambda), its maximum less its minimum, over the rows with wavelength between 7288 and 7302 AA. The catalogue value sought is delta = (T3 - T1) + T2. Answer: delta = 0.16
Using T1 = 0.13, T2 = 0.16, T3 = 0.13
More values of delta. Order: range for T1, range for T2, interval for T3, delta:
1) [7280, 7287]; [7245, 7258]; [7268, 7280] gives 0.19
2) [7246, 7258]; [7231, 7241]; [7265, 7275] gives 0.18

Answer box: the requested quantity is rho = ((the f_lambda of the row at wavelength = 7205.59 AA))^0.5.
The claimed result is 0.95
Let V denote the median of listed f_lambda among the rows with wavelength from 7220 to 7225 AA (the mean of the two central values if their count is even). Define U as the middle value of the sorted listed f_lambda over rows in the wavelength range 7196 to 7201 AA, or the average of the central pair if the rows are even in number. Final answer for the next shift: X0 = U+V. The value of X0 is 1.746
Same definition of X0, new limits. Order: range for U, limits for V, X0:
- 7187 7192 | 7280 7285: 1.894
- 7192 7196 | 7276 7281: 1.721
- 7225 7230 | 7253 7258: 1.705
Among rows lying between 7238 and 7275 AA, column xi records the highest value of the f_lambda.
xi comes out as 0.907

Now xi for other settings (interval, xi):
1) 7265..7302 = 0.92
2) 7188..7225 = 0.976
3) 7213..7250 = 0.934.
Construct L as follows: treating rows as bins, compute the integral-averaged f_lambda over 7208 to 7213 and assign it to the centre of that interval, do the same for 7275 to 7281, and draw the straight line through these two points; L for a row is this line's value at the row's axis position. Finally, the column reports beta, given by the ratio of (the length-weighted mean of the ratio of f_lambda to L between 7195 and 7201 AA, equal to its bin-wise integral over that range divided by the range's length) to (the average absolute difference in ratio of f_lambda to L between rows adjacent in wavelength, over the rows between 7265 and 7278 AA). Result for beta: 15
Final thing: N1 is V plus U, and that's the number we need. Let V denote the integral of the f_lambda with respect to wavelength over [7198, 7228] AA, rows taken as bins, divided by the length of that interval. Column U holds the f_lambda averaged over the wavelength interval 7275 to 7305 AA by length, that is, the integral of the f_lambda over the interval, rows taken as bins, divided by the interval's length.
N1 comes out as 1.67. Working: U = 0.827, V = 0.844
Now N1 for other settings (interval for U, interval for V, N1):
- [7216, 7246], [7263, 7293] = 1.69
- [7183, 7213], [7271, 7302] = 1.71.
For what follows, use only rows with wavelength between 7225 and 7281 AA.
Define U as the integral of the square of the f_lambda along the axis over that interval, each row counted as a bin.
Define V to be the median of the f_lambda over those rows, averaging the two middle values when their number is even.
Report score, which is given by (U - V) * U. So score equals 1549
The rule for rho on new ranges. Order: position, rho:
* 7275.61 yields 0.89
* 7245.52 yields 0.89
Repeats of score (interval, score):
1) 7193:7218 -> 295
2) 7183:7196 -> 112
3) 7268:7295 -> 326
